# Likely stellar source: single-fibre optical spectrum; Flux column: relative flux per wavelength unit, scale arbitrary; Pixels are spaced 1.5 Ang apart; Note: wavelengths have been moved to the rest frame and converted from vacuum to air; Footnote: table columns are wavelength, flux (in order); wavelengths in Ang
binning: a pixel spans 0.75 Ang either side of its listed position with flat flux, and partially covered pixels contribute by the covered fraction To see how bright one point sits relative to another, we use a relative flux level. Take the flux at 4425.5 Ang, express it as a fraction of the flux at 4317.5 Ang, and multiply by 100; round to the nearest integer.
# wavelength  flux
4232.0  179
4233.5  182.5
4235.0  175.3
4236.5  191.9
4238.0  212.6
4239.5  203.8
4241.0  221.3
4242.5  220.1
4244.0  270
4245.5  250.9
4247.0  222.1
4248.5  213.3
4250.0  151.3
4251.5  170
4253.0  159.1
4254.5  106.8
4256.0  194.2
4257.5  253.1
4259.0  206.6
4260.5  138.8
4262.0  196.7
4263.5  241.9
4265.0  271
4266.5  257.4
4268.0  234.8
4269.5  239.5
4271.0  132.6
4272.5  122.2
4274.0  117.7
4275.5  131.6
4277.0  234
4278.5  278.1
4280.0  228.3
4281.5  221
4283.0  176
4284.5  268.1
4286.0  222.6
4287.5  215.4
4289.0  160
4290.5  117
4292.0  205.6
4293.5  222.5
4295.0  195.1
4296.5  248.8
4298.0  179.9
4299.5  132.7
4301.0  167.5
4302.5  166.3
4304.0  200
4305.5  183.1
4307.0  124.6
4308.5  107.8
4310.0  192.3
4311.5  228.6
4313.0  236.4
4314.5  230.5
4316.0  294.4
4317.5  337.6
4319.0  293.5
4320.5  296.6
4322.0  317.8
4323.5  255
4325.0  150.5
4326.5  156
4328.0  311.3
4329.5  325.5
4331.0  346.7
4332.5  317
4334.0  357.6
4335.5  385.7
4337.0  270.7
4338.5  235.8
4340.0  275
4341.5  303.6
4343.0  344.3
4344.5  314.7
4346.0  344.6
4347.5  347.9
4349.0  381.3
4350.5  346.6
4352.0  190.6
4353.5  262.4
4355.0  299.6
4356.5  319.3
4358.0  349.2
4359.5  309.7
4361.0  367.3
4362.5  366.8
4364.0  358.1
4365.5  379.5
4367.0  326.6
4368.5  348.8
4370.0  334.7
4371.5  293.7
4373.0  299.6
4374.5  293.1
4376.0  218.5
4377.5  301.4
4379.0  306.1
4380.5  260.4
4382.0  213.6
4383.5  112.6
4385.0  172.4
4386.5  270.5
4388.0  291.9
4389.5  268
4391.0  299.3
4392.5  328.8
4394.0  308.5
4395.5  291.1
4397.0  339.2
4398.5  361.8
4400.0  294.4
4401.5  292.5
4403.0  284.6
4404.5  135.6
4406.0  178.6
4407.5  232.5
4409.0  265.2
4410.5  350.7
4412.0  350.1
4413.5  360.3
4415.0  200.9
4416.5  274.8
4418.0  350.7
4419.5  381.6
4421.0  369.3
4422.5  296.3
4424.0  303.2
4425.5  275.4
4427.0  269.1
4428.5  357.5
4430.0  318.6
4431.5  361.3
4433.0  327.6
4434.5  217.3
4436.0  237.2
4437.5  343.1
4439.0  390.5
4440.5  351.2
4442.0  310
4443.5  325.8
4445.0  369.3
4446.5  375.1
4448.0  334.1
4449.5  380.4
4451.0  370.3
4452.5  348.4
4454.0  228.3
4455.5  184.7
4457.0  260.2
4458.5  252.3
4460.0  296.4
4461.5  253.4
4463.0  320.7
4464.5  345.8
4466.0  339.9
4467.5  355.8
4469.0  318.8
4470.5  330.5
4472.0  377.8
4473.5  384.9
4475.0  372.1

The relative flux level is 82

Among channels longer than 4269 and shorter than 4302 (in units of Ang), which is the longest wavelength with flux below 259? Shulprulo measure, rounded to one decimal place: 4301.0 Ang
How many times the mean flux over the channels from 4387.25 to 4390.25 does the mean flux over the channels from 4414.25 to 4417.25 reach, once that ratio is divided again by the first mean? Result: 0.0030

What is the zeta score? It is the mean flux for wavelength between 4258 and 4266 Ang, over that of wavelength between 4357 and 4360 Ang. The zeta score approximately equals 0.6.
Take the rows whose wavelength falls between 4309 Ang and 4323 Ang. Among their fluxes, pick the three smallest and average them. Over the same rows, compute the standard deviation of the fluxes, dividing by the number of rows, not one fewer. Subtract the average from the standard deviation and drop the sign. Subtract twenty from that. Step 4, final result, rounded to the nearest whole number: 151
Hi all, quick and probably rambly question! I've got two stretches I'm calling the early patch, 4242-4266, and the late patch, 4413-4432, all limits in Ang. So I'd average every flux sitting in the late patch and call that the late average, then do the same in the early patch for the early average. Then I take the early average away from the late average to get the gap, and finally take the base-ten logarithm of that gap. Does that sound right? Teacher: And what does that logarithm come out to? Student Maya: 2.05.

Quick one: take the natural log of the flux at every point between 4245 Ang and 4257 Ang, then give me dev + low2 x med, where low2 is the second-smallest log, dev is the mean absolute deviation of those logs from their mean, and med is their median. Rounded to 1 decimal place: 26.3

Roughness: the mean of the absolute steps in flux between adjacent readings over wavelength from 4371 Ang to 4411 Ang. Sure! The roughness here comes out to 45.5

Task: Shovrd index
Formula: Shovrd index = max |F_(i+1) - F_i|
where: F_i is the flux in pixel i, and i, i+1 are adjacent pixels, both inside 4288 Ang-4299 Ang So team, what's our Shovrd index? 89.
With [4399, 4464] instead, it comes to 159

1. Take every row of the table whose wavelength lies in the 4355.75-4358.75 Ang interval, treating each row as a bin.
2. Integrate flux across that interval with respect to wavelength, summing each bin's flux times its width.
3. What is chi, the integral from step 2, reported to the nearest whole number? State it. 1003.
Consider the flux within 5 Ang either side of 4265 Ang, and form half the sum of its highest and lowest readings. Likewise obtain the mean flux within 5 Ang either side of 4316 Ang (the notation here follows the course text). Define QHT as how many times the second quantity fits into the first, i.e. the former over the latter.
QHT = 0.75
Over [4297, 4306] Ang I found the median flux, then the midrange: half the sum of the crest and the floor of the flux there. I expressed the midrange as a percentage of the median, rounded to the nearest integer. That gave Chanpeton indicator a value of 96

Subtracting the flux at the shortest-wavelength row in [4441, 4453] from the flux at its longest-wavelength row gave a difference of 38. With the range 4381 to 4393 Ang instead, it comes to 115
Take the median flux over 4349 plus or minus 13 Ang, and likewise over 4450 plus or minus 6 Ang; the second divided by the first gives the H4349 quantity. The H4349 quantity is 1.14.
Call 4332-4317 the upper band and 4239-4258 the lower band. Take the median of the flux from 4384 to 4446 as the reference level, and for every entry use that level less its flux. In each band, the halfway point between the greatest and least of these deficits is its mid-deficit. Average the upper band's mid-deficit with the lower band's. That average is 85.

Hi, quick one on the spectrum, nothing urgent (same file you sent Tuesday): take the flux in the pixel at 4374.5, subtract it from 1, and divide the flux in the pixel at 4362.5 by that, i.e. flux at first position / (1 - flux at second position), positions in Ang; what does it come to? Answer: -1.3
